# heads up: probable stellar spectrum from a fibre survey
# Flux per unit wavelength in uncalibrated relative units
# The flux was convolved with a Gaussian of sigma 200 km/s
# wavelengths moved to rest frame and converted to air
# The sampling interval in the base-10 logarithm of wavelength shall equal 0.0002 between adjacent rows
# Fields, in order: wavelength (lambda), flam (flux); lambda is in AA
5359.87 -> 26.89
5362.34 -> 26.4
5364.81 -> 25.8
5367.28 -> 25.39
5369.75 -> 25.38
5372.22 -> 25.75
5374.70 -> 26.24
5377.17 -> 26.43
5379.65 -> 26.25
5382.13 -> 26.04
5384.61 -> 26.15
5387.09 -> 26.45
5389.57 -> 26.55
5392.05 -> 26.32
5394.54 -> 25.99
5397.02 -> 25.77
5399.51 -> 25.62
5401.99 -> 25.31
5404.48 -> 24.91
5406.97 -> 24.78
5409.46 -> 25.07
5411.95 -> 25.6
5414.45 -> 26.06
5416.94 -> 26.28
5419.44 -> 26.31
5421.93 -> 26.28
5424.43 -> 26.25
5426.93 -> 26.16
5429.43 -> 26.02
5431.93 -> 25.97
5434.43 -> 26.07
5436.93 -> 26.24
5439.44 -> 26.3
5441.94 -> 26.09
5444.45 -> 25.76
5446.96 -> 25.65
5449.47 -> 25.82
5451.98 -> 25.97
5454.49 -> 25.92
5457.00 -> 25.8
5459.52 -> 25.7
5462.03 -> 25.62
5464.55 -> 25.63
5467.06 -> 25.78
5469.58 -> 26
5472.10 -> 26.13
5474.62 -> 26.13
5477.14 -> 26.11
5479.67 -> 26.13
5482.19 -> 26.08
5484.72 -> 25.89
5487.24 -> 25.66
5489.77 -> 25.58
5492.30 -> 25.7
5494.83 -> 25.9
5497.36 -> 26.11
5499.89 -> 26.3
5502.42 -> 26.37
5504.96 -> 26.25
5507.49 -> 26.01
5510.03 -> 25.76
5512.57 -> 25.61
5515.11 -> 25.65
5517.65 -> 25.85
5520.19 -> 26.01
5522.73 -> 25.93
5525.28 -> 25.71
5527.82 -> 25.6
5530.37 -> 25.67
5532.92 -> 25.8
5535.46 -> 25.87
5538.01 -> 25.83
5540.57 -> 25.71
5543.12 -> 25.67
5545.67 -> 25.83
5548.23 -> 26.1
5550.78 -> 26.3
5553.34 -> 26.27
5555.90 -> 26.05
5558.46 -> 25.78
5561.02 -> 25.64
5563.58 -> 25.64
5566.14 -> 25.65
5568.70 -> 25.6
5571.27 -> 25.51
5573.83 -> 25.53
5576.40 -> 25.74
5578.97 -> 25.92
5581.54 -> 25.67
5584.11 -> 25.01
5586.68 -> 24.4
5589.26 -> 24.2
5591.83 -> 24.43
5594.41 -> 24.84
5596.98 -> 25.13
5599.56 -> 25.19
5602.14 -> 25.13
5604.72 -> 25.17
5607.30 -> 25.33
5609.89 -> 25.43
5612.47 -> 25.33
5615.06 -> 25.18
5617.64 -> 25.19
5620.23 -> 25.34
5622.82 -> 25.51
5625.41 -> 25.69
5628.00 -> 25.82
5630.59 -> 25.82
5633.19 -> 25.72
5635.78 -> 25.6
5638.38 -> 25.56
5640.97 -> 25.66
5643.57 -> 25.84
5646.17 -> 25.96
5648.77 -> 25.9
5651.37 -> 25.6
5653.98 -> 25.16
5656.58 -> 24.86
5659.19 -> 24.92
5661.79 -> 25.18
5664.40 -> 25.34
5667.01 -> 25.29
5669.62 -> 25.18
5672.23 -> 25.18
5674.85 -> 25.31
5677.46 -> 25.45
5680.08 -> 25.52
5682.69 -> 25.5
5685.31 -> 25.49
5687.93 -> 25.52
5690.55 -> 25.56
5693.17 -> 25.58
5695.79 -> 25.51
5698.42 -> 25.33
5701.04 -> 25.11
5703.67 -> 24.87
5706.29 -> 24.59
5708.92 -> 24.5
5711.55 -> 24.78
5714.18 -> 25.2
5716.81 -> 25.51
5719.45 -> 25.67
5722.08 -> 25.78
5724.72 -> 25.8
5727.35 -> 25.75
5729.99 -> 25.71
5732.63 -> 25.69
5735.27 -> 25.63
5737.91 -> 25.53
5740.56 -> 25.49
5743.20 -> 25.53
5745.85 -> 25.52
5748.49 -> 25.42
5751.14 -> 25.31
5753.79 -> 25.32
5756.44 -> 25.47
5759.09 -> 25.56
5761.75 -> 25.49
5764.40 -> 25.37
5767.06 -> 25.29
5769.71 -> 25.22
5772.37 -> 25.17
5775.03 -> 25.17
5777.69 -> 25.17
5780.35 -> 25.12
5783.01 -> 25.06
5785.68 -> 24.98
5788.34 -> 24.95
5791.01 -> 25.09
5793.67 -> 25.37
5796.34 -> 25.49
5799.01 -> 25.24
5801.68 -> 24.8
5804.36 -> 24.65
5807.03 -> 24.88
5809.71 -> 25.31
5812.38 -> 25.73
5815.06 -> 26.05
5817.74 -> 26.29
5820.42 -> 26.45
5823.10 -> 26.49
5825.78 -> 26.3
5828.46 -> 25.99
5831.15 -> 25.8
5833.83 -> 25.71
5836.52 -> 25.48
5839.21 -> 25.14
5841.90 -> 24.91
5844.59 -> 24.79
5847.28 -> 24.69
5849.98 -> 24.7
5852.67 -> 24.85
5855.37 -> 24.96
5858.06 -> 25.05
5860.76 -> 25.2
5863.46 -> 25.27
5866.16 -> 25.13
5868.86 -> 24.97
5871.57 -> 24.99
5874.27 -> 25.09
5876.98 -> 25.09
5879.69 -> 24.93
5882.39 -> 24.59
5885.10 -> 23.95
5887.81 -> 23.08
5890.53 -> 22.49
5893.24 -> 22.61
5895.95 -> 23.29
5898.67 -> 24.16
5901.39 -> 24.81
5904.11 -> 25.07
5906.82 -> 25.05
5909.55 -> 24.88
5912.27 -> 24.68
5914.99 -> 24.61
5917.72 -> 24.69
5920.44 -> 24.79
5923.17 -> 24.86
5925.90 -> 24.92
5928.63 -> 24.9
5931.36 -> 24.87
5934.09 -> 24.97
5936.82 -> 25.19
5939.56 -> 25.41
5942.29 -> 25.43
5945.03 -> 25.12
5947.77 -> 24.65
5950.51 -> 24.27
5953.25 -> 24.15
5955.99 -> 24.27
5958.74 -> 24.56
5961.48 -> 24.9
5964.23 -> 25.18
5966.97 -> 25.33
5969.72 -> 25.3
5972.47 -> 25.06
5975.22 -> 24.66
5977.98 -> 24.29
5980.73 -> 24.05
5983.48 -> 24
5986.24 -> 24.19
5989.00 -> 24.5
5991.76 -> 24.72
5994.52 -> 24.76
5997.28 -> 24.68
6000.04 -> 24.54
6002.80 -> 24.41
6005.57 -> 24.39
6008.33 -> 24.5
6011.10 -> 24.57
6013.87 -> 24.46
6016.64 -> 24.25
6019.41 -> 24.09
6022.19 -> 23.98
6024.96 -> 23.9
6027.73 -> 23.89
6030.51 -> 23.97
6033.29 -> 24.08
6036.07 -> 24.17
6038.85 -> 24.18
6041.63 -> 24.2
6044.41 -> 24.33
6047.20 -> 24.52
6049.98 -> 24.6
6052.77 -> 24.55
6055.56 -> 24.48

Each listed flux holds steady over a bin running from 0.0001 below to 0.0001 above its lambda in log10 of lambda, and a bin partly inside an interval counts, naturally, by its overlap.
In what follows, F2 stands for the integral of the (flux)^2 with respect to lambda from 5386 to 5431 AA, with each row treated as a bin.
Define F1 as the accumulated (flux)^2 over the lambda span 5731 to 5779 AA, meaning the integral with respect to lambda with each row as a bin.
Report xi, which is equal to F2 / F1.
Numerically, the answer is 0.97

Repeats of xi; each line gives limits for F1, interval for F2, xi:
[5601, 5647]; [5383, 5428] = 1.01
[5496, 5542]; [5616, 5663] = 0.99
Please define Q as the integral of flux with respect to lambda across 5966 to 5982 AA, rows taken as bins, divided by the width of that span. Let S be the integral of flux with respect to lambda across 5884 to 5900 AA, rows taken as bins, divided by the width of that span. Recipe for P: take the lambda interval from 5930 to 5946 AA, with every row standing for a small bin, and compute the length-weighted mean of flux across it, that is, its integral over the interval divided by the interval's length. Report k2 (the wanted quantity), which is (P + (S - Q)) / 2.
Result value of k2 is 11.8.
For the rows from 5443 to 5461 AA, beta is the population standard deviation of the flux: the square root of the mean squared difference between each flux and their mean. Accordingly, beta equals 0.11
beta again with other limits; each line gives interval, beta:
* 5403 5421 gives 0.61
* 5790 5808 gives 0.29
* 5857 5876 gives 0.10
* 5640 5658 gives 0.38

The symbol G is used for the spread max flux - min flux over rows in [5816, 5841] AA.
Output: 1.35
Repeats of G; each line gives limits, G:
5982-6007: 0.76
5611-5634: 0.64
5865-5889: 2.05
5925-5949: 0.78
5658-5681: 0.60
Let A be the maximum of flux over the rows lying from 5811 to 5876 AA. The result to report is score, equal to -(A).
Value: -26.5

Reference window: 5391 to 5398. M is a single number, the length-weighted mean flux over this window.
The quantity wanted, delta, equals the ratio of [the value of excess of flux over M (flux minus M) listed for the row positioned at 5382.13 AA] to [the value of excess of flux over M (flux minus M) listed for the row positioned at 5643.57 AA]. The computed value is -0.1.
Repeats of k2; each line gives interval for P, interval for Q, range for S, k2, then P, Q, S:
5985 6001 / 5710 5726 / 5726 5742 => 12.4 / 24.6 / 25.4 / 25.6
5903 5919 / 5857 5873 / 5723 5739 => 12.7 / 24.8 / 25.1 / 25.7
